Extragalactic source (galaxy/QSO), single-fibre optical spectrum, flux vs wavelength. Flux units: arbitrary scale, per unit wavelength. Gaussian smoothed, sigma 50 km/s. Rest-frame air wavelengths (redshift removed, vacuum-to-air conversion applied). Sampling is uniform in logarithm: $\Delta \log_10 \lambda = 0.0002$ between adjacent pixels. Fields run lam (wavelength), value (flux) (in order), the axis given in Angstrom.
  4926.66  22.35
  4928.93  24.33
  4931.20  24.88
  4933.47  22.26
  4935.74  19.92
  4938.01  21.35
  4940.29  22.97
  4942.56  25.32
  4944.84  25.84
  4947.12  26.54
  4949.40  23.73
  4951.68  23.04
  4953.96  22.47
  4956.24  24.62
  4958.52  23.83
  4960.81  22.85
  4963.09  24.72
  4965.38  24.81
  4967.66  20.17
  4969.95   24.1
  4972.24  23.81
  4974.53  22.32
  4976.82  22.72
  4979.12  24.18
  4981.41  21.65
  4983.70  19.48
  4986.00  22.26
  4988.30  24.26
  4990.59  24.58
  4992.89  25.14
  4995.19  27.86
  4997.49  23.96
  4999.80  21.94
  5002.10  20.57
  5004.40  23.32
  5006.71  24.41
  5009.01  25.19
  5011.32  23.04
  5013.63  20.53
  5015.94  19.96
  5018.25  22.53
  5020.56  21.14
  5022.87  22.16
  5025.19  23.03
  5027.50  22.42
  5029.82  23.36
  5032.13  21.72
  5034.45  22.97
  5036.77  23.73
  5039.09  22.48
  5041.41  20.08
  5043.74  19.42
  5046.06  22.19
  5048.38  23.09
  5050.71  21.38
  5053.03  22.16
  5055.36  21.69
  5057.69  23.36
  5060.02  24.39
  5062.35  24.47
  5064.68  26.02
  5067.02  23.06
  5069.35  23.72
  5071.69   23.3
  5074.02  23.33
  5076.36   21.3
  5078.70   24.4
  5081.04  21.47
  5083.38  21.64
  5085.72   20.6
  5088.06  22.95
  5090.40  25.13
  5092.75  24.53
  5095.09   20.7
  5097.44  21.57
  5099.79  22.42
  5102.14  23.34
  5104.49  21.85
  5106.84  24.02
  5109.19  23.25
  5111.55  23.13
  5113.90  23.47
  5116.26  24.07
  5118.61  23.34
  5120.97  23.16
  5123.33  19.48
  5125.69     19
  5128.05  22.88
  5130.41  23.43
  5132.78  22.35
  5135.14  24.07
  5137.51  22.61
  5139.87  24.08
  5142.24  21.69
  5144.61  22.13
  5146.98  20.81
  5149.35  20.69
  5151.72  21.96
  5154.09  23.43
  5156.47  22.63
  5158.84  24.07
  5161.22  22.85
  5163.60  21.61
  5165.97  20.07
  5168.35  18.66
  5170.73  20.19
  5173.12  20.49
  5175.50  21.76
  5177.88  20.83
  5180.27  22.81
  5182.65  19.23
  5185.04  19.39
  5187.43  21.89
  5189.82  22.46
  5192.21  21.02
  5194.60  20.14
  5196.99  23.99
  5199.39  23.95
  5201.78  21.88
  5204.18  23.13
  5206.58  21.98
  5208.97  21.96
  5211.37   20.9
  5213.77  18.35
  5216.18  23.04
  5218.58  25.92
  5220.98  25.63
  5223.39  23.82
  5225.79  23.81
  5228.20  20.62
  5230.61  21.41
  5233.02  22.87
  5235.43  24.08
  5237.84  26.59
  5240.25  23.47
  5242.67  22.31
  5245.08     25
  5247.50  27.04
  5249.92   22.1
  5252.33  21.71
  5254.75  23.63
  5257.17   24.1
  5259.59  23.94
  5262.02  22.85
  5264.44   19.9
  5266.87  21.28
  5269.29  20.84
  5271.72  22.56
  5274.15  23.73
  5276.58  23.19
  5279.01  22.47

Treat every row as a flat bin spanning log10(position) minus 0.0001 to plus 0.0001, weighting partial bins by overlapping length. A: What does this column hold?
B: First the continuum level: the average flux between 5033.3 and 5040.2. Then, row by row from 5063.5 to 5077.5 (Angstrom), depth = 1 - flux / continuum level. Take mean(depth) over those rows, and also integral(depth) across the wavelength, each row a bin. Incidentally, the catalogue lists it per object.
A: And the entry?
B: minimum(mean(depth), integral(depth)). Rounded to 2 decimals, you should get -0.24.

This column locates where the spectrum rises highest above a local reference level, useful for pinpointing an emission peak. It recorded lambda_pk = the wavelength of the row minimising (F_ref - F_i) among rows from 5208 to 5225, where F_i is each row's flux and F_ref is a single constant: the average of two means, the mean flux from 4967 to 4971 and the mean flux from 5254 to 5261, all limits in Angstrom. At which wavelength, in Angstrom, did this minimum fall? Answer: 5218.58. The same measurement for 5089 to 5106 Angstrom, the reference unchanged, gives 5090.40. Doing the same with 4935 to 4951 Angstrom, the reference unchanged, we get 4947.12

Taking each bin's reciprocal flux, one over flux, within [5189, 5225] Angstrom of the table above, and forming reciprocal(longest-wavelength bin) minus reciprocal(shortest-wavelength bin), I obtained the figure -0.003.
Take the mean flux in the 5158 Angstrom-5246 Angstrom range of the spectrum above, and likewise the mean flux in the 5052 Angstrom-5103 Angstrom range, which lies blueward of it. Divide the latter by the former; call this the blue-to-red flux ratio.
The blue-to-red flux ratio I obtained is 1.03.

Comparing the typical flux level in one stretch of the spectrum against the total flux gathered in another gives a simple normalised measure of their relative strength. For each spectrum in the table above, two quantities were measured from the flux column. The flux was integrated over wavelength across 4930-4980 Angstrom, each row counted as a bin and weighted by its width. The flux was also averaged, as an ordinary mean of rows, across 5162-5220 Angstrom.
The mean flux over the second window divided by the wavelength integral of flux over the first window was 0.018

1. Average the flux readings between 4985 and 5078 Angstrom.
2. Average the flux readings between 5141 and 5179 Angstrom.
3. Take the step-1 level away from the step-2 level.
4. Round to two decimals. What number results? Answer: -1.40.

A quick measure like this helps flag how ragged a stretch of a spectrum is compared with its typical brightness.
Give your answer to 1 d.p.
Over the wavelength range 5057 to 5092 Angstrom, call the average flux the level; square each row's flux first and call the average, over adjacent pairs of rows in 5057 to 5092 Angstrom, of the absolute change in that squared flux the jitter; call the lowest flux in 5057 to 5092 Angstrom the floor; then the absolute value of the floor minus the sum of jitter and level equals 70.8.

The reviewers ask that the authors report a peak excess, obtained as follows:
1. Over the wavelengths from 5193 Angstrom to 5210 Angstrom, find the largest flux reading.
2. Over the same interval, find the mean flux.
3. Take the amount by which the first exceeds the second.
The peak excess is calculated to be 1.6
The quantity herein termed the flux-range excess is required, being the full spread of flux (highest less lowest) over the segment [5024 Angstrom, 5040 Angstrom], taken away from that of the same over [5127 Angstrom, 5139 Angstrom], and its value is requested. -0.3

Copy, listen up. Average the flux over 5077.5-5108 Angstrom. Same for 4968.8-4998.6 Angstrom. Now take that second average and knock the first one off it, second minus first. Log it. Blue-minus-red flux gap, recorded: 0.90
